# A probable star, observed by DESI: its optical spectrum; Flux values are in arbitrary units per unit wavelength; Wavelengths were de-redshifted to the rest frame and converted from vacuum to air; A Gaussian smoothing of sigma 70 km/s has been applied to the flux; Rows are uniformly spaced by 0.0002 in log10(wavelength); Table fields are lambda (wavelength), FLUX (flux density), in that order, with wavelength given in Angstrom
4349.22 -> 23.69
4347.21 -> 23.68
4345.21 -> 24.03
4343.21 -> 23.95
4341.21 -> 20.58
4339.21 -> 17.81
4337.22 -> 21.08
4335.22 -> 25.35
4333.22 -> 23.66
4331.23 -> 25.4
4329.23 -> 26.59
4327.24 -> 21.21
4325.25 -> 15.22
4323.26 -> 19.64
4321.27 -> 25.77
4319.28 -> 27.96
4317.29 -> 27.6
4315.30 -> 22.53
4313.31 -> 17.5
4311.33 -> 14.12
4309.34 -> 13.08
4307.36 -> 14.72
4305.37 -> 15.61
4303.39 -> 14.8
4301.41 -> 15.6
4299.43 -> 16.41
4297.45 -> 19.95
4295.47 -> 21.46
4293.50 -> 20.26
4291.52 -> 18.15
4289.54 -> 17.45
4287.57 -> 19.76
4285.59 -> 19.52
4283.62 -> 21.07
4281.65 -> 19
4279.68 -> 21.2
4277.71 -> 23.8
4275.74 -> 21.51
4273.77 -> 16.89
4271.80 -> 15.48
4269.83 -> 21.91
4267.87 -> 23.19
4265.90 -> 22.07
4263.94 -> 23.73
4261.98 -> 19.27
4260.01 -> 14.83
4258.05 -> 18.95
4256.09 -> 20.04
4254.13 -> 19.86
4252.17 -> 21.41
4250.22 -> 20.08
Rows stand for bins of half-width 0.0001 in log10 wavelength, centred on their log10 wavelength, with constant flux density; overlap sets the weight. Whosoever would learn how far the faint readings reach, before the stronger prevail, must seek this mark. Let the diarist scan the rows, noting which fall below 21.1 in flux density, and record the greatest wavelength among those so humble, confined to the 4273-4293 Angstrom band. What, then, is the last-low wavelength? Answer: 4291.52 Angstrom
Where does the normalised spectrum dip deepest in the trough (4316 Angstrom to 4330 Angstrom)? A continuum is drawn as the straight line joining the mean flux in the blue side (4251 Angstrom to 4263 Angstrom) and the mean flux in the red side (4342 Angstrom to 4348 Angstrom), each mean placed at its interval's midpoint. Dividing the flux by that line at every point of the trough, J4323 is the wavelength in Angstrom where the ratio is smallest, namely 4325.25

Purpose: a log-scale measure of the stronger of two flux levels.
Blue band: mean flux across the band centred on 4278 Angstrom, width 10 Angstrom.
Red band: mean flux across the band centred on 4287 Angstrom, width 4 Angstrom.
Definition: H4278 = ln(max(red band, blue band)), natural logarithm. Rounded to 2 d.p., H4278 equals 3.02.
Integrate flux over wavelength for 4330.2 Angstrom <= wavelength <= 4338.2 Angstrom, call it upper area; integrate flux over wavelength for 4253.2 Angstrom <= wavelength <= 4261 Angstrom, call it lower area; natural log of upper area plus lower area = 5.81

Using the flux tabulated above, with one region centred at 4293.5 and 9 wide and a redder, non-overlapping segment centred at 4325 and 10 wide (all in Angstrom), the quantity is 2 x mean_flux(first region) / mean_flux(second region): 1.8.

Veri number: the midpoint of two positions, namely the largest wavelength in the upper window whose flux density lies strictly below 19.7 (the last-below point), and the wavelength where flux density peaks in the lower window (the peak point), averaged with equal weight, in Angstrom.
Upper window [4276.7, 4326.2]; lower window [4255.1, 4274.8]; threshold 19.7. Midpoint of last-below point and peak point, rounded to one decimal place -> 4294.6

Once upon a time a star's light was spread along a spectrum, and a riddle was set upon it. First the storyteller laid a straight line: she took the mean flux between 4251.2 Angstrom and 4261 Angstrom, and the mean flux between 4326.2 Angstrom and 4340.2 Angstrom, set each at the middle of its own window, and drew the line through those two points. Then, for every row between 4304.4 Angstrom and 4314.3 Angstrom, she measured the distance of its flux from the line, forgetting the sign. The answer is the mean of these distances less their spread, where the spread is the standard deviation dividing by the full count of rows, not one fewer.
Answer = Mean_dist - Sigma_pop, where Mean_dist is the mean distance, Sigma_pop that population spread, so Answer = 5.3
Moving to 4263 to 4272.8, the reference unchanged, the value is 2.5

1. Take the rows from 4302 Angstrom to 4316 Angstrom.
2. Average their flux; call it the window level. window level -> 16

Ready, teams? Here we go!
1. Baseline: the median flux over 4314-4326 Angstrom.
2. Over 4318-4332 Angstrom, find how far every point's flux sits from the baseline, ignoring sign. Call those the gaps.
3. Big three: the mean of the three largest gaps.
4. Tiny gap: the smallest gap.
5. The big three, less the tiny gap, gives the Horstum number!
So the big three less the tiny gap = 4.5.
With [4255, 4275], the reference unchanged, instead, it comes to 8.0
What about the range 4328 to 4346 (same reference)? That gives 4.2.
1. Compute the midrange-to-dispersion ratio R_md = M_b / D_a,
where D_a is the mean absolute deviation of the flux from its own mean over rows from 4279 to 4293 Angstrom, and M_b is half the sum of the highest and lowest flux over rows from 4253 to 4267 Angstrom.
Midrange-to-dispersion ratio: 18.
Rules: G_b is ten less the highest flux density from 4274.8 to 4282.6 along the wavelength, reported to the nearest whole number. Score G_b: -14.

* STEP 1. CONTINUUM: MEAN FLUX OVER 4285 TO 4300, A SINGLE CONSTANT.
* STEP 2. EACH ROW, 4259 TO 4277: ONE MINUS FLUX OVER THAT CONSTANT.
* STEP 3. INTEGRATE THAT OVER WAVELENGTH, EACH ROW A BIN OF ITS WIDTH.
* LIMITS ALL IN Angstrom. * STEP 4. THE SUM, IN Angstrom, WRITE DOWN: -0.7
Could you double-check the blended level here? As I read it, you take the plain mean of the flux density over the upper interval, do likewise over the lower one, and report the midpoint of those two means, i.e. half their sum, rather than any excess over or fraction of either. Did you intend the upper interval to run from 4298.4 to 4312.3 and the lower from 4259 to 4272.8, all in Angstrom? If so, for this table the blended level 17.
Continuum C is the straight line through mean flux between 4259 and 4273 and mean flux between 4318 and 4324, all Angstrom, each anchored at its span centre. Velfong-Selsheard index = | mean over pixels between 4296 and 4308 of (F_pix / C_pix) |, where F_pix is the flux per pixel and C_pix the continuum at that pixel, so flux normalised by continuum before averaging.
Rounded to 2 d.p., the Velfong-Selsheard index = 0.71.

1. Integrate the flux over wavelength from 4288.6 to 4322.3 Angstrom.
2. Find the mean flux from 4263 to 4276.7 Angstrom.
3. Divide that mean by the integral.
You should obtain 0.032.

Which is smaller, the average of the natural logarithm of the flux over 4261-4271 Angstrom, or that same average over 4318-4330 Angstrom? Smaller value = 3.09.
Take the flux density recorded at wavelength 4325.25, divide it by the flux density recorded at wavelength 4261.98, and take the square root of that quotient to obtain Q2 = 0.889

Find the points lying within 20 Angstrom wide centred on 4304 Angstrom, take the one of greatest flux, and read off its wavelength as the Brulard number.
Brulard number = 4295.47 Angstrom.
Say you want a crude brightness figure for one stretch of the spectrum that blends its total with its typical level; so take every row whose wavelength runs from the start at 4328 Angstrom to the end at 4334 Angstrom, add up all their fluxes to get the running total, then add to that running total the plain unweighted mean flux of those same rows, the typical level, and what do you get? 101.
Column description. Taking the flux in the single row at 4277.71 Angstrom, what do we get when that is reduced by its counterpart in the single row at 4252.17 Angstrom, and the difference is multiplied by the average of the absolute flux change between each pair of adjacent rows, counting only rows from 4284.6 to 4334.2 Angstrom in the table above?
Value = 6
